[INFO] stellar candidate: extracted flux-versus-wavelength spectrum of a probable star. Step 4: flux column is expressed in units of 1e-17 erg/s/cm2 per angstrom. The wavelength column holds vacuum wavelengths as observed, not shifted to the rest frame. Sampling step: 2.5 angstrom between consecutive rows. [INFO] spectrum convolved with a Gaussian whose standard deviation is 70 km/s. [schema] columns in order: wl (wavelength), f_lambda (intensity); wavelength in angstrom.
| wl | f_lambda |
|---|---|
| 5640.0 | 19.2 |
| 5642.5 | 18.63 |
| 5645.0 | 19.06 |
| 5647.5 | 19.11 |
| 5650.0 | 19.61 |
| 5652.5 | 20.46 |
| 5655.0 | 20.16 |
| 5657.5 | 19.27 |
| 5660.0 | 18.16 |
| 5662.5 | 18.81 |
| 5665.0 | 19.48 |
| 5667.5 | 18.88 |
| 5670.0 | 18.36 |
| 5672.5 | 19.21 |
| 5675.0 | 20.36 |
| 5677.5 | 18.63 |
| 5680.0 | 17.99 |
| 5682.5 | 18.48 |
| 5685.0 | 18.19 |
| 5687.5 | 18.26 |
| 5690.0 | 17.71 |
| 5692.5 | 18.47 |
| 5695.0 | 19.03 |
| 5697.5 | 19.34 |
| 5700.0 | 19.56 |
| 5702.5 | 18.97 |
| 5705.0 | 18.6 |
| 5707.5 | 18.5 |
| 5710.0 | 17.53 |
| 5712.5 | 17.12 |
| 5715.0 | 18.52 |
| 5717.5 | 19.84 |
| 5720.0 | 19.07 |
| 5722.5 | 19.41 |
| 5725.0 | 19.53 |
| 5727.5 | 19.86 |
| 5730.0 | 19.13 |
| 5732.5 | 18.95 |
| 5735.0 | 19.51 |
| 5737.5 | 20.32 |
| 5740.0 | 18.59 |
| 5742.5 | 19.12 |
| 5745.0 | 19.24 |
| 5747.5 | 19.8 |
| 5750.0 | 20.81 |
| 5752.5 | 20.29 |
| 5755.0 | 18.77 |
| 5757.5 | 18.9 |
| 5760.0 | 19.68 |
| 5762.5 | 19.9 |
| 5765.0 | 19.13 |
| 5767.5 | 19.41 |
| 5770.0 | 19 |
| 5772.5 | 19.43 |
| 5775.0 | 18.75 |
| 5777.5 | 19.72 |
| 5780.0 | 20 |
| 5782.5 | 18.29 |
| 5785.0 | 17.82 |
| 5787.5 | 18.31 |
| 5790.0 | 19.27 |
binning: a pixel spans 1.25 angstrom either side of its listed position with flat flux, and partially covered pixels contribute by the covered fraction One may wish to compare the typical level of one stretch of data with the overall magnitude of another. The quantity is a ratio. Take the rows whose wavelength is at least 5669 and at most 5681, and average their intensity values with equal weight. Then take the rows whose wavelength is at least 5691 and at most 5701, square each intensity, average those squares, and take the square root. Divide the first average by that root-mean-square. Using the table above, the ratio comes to 0.99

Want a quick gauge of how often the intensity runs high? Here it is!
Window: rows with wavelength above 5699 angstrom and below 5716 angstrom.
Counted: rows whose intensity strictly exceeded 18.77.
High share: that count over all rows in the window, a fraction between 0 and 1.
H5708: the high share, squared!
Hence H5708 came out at 0.1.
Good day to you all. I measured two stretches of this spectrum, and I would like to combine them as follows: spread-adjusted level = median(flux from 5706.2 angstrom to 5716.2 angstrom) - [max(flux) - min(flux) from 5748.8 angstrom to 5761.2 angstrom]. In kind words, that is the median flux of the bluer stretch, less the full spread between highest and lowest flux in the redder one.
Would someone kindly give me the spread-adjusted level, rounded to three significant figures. 16.0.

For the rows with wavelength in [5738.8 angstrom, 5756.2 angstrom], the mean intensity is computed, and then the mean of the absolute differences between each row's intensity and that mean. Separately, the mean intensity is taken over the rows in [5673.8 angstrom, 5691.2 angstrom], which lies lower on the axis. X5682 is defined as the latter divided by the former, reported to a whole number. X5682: 28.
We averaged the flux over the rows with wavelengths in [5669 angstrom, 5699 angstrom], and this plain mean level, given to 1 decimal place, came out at 18.7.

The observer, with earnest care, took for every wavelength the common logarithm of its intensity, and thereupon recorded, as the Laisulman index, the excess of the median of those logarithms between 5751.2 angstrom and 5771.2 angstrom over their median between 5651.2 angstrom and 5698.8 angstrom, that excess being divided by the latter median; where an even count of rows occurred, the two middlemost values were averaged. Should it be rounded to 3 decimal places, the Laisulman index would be 0.008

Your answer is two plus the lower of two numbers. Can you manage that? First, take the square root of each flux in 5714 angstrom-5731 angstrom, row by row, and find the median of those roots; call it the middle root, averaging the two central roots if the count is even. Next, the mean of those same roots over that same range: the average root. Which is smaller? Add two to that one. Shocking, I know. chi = 6.40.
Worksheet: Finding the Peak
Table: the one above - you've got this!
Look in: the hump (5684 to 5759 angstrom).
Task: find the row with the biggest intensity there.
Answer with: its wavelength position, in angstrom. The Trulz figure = 5750.0 angstrom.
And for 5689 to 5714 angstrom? 5700.0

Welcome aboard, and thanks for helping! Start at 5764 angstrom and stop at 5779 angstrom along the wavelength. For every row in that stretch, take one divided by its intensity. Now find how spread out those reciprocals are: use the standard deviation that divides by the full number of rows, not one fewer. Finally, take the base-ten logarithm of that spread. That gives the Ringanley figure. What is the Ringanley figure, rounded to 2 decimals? -3.07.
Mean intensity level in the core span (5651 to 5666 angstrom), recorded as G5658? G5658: 19.4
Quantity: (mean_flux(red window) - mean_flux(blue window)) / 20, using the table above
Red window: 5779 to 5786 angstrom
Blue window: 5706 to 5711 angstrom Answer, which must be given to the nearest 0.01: 0.03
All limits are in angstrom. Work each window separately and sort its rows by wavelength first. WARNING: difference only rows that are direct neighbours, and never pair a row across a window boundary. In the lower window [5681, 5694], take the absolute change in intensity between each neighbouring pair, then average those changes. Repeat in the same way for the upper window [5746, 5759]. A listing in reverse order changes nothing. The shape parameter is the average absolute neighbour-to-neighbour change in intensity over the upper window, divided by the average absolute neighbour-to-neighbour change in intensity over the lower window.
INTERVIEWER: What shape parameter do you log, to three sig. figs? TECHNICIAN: 1.90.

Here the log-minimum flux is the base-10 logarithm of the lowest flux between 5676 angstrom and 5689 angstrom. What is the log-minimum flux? 1.26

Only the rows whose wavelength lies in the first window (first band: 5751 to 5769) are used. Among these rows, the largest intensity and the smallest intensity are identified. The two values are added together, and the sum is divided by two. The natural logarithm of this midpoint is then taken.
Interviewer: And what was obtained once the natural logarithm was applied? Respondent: 2.97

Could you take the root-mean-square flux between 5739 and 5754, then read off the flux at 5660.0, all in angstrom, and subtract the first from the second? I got -1.5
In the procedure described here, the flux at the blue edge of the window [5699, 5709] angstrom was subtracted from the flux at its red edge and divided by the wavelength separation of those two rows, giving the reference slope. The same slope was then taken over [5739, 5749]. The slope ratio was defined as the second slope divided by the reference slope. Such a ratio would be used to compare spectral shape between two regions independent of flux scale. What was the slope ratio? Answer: -1.1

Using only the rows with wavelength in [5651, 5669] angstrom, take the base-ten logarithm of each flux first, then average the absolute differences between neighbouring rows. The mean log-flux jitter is 0.0160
